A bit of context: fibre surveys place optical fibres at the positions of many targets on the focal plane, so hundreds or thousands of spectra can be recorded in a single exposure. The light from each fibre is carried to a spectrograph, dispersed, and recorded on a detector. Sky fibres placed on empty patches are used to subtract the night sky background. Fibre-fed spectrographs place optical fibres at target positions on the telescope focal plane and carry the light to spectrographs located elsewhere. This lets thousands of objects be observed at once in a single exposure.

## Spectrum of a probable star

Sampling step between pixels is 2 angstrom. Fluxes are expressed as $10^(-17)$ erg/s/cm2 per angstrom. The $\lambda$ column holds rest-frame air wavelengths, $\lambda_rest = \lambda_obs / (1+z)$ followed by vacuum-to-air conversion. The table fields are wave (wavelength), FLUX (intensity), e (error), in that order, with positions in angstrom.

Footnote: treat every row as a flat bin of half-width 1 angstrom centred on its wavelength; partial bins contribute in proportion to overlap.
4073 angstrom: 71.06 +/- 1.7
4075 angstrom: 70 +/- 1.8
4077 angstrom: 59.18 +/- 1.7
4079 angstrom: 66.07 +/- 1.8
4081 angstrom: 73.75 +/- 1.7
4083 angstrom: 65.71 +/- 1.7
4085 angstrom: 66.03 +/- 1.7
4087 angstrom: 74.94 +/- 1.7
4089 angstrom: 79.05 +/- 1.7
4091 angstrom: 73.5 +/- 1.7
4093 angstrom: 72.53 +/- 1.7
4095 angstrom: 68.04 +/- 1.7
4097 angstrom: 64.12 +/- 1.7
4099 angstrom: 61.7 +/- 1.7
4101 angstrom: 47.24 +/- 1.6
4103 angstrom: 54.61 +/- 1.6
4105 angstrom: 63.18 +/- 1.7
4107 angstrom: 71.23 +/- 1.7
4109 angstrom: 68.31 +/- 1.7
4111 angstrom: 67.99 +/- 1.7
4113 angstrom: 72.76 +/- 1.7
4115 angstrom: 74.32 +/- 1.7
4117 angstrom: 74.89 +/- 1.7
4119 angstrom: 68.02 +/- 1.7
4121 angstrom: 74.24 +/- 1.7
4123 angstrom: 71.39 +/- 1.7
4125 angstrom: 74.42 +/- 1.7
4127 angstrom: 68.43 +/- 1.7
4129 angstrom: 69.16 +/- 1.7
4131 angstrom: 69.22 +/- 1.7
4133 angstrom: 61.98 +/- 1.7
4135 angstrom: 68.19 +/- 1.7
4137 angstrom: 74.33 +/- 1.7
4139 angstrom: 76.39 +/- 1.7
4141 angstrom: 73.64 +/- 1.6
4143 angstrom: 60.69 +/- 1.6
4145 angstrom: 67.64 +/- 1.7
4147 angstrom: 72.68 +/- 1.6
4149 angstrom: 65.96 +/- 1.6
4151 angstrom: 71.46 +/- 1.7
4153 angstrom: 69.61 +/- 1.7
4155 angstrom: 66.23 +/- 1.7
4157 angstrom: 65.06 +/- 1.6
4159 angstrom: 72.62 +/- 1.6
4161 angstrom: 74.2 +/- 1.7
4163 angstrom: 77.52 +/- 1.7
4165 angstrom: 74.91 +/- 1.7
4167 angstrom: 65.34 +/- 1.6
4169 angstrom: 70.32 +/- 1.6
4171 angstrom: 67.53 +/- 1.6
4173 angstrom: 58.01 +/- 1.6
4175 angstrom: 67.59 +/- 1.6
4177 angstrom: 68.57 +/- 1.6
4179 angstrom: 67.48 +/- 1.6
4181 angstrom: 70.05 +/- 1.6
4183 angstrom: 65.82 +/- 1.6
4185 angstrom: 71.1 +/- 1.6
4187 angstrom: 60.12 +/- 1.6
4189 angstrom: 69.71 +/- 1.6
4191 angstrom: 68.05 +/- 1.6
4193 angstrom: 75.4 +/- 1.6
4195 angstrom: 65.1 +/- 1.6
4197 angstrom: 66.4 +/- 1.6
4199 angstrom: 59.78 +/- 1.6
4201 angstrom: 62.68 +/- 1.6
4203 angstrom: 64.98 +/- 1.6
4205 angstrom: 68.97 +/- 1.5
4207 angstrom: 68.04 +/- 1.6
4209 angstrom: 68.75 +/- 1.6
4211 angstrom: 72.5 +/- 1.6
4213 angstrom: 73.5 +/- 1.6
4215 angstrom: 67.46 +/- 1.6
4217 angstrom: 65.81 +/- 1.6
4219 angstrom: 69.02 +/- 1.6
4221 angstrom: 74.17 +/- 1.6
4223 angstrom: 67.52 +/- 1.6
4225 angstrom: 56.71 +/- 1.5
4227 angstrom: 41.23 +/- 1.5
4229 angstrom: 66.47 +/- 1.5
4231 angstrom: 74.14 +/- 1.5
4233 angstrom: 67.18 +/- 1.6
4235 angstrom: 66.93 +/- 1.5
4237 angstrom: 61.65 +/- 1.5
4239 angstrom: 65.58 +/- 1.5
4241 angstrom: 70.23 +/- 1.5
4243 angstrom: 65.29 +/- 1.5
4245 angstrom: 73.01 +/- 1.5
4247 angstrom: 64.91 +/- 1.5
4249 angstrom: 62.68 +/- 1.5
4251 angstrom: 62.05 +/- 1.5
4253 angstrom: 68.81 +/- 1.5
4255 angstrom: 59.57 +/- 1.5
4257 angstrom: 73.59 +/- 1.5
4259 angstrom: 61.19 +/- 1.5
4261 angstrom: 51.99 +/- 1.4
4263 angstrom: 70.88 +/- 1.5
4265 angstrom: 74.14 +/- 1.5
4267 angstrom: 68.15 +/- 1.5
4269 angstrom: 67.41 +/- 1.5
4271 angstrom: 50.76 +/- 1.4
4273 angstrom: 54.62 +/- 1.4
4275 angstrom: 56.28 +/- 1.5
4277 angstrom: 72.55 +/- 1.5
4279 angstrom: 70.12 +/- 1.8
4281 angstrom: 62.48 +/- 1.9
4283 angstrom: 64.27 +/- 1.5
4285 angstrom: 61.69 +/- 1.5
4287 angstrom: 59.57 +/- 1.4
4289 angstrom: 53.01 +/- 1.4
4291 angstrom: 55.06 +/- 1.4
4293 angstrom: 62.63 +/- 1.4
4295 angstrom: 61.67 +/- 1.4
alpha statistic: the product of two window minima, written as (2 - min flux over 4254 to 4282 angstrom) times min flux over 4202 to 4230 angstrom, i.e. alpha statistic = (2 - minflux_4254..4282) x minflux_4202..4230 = -2010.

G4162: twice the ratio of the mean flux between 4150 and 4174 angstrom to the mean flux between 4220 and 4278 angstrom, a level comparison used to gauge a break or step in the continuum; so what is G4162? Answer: 2.15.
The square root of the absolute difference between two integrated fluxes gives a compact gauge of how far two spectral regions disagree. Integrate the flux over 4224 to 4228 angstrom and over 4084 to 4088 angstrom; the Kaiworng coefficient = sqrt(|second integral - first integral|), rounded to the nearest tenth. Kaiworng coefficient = 9.3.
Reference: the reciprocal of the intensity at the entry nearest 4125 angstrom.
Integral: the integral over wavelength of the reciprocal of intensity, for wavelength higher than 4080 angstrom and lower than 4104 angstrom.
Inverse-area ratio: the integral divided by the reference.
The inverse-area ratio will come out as 27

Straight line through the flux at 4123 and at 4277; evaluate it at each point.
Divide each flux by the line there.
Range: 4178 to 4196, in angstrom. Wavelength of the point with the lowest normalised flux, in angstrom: 4187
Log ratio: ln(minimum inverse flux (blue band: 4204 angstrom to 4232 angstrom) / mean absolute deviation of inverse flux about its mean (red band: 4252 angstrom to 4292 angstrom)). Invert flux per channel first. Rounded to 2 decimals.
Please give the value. 2.09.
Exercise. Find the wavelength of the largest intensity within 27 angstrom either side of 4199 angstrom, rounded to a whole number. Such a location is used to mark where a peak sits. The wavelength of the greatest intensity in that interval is 4193 angstrom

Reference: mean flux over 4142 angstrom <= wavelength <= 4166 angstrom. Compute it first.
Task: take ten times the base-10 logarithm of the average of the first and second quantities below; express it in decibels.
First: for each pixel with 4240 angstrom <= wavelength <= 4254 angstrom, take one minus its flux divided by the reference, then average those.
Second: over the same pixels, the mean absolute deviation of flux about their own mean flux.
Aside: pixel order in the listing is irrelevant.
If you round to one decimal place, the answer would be 2.4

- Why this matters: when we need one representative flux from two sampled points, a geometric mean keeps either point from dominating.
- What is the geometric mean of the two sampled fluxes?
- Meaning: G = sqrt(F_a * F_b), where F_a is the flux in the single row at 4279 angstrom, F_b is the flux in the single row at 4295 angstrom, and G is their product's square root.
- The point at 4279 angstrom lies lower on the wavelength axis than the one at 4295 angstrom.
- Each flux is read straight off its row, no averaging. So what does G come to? 66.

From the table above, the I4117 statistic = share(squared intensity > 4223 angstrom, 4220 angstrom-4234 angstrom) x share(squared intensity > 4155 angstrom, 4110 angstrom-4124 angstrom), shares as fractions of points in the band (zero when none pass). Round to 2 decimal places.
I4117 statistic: 0.71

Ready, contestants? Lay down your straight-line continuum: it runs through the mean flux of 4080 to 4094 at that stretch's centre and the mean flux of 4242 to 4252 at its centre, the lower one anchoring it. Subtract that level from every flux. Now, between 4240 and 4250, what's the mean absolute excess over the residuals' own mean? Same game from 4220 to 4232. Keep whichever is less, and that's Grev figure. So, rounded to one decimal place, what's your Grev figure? 3.5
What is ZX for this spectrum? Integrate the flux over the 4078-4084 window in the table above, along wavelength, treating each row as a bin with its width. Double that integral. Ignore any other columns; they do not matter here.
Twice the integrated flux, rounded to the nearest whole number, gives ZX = 822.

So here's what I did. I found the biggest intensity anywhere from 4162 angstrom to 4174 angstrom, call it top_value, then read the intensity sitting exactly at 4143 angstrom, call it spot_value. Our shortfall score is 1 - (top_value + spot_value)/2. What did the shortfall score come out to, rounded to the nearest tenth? -68.1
